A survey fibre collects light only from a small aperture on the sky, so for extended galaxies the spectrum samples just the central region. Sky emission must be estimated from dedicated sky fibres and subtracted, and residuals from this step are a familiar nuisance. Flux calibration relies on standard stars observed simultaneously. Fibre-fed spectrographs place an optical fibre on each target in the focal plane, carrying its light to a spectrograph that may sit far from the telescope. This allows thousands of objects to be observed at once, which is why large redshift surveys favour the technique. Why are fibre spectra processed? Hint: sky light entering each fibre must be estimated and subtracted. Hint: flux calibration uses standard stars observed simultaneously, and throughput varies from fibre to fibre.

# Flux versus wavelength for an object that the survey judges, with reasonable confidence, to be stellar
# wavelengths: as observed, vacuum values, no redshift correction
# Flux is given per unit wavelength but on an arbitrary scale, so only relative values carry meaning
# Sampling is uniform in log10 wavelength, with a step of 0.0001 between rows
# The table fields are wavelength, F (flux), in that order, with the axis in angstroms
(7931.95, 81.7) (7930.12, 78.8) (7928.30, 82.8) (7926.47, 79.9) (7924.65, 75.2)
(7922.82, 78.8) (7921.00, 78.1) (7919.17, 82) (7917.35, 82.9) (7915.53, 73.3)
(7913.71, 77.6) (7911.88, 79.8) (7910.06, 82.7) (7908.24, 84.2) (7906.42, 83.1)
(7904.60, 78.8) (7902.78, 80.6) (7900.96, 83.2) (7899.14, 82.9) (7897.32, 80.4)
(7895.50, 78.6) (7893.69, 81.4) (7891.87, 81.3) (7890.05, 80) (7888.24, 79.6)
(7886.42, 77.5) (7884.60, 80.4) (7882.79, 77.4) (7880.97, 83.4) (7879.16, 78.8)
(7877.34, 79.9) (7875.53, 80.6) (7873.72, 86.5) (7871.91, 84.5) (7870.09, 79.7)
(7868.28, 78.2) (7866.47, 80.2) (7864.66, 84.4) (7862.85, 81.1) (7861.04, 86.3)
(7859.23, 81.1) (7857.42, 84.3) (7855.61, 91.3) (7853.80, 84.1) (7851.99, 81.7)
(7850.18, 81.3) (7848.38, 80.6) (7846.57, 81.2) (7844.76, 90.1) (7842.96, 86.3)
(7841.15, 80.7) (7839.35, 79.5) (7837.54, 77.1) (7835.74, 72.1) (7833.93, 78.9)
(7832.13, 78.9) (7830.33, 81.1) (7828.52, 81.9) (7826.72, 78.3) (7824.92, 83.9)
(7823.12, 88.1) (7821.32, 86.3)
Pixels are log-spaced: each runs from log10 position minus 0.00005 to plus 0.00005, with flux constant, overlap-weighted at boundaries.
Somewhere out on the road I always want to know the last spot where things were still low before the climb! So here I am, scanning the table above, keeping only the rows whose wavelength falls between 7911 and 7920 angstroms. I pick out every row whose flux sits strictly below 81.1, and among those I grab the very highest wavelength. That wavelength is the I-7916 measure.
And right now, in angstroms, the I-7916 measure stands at 7915.53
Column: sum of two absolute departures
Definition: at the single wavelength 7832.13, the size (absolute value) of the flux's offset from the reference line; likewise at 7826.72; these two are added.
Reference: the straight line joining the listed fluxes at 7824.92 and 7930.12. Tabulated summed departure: 10.2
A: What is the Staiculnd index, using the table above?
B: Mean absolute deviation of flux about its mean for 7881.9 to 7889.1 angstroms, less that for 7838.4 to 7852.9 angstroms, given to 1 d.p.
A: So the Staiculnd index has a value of -1.5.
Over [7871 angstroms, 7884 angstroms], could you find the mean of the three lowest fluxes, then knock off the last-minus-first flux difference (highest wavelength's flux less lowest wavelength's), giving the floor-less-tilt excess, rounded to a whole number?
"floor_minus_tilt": 86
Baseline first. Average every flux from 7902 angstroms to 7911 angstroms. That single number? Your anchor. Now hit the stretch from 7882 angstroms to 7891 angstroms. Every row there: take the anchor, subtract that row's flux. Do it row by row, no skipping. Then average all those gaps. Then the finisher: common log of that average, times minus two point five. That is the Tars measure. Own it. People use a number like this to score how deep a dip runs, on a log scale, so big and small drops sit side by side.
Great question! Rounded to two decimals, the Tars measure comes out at -1.16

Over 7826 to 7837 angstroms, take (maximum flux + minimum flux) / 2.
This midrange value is 77.0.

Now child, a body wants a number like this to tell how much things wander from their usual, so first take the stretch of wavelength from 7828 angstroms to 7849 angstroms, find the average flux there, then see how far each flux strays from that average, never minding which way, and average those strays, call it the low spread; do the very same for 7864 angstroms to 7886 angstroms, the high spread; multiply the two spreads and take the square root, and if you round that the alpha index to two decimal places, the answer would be 2.59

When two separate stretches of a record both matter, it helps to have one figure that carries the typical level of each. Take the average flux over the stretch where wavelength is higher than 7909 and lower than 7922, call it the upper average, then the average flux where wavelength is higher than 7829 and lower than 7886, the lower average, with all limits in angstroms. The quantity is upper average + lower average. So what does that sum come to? 161.2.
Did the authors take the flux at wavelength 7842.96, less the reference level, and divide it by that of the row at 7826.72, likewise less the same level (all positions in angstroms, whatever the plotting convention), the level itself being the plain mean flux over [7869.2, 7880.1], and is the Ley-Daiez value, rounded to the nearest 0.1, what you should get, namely -1.4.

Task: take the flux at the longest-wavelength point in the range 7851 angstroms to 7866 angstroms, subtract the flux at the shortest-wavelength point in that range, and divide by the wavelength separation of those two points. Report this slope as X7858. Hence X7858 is 0.2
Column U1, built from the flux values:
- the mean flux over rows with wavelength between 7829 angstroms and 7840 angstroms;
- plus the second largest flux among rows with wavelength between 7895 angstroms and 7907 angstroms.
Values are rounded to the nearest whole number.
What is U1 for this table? 161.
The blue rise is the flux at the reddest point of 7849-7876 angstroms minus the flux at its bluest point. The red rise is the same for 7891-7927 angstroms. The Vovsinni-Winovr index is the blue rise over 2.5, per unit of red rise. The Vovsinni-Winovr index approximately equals 0.2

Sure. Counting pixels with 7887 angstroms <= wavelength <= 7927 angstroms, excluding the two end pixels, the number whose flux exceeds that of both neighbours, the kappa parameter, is 5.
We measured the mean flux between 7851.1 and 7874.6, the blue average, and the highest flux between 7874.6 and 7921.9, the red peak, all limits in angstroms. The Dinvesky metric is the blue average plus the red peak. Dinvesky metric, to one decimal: 167.5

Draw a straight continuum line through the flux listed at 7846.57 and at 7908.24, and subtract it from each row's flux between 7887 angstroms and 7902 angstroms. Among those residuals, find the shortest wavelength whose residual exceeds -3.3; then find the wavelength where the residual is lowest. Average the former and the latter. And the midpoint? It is 7893.7 angstroms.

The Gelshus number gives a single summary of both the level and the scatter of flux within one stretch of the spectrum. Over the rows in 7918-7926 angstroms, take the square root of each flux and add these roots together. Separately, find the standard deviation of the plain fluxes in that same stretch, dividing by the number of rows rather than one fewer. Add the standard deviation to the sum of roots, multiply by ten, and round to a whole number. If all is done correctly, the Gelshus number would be 379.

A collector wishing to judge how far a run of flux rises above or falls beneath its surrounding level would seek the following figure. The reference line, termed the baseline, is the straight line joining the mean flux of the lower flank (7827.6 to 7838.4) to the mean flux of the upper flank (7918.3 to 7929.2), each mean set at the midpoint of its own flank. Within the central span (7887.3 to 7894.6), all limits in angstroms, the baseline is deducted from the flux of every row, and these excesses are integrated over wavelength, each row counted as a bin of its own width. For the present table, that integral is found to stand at 11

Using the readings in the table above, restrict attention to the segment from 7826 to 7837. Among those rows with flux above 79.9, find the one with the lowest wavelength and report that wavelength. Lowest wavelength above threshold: 7828.52 angstroms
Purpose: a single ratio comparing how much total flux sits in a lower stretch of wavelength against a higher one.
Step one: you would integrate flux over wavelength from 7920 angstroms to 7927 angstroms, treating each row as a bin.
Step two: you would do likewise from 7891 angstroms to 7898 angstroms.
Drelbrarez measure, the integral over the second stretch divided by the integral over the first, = 1.03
